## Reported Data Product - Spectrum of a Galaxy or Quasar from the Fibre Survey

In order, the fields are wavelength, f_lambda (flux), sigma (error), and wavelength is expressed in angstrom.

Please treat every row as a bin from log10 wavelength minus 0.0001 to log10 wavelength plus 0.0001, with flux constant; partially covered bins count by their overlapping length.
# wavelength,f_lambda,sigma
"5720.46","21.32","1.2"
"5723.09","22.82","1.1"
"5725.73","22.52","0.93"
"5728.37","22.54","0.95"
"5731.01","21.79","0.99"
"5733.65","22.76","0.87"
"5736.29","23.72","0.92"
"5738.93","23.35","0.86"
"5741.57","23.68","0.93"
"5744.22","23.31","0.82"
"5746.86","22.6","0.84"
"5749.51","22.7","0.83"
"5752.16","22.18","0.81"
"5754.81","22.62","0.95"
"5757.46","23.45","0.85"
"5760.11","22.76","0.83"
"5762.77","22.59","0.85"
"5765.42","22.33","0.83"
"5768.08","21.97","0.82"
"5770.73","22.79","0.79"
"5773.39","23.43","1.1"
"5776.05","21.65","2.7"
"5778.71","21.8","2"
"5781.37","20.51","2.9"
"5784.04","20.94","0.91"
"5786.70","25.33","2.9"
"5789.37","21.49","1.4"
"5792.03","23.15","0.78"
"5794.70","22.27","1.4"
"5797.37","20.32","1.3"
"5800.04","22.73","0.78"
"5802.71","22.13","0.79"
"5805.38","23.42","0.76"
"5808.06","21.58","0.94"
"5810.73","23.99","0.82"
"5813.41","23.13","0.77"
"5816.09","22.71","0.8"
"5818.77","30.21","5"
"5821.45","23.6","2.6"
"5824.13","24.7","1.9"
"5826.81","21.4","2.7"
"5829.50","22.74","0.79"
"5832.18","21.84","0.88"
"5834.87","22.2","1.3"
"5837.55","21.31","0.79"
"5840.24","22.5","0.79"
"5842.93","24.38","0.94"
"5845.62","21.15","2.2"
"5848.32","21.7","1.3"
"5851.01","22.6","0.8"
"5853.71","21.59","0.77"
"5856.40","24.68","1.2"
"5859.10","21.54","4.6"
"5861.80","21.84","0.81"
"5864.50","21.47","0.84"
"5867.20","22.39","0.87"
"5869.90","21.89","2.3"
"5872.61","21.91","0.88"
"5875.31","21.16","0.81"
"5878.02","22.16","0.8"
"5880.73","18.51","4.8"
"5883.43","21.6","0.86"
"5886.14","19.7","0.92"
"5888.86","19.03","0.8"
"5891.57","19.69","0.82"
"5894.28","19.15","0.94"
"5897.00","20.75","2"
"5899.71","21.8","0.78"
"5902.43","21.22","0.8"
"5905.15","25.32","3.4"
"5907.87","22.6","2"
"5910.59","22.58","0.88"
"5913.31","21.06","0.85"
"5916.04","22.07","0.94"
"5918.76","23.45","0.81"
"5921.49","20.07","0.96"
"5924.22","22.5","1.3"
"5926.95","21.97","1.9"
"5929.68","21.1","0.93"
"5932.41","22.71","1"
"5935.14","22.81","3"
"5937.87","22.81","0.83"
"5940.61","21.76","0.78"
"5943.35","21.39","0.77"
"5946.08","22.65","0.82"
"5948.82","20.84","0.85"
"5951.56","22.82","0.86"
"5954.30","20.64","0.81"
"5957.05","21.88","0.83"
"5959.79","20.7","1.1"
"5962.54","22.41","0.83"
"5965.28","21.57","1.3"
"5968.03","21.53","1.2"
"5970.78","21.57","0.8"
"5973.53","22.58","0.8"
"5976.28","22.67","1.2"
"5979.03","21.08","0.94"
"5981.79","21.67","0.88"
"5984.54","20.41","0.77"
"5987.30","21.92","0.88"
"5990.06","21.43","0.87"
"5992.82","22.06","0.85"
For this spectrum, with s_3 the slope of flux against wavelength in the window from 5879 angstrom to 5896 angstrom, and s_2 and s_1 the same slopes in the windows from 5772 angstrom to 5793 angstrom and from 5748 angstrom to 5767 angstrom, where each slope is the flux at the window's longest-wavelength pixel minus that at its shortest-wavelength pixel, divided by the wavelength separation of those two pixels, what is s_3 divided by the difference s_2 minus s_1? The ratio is 5.7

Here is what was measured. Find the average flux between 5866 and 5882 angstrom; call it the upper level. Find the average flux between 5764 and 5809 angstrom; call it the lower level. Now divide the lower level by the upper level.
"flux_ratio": 1.04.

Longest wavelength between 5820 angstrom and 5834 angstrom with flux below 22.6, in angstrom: 5832.18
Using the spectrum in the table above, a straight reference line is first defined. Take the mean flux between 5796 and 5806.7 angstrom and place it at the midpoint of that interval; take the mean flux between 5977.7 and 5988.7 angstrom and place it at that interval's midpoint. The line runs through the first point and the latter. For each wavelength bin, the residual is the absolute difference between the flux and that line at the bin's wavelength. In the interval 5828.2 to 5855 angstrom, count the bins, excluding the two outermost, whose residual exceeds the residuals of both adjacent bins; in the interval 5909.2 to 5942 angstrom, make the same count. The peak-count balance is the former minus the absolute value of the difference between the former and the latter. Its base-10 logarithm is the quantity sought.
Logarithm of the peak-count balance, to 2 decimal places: 0.30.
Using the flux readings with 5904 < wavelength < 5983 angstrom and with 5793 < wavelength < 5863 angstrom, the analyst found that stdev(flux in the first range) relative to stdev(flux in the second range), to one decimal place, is 0.6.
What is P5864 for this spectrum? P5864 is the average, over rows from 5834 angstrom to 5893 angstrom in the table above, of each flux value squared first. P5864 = 468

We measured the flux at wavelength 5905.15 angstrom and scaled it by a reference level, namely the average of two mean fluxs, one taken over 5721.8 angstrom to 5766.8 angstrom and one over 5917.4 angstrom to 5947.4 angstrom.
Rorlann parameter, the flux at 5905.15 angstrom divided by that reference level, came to 1.13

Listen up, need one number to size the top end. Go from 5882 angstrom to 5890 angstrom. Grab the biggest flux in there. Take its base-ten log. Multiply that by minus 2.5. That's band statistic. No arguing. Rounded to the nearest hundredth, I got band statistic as -3.34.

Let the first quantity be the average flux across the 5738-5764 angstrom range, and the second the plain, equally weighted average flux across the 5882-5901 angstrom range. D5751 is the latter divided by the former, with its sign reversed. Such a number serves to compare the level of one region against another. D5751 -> -0.88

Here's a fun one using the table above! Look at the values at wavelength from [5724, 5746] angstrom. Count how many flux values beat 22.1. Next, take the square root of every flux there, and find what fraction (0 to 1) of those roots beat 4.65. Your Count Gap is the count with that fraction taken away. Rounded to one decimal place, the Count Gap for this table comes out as 6.0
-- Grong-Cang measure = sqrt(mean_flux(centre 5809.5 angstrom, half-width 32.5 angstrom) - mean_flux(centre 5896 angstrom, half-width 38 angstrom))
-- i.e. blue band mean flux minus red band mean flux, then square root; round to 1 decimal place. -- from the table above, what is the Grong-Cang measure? 1.1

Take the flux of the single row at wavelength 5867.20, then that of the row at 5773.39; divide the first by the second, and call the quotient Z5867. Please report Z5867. 0.96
